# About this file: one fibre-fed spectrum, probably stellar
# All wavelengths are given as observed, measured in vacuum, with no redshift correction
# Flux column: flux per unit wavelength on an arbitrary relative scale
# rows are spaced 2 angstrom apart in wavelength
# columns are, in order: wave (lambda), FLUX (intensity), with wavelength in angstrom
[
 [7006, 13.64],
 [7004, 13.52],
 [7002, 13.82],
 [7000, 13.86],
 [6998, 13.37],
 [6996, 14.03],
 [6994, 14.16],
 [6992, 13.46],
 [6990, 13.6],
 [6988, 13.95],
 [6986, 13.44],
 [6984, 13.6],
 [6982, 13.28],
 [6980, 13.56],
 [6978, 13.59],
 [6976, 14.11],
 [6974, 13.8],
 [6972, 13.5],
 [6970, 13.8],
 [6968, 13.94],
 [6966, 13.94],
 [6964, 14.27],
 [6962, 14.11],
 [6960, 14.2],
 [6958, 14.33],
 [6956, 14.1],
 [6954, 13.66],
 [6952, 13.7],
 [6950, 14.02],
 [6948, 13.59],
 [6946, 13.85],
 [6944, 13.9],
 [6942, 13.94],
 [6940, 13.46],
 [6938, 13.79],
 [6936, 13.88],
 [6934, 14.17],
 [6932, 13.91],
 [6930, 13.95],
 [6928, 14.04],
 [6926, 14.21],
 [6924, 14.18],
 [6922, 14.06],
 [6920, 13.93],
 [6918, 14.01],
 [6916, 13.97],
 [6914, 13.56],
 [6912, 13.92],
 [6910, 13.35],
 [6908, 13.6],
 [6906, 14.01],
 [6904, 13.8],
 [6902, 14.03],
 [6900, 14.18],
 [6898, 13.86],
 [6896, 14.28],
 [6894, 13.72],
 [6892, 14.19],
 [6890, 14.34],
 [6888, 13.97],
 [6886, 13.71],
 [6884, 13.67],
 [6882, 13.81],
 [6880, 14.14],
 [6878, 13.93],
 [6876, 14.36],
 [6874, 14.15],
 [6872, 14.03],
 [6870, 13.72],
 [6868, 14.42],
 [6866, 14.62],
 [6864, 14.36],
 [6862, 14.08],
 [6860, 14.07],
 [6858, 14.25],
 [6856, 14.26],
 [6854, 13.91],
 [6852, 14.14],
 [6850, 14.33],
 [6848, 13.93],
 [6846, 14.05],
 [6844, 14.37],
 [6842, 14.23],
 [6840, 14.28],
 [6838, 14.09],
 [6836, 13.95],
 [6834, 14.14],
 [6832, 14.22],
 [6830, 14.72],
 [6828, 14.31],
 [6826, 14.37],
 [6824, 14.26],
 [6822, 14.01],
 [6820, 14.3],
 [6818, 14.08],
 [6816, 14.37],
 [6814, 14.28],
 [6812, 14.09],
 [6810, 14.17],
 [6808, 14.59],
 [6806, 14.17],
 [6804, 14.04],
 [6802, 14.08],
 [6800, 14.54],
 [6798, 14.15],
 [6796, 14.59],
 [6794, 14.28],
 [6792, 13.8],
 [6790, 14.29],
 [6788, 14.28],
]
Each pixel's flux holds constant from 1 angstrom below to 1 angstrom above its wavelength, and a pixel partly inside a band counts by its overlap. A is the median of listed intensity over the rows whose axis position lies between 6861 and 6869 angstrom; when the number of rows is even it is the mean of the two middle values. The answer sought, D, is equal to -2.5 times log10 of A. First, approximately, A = 14.4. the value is -2.90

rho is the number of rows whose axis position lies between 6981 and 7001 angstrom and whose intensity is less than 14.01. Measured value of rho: 8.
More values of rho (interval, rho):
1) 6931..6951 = 8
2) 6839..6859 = 2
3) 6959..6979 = 6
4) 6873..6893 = 5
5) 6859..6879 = 2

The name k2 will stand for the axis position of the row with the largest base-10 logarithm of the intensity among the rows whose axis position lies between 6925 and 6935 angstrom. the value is 6926 angstrom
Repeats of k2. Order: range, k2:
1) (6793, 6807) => 6796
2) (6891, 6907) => 6896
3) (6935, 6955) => 6950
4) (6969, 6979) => 6976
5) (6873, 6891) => 6876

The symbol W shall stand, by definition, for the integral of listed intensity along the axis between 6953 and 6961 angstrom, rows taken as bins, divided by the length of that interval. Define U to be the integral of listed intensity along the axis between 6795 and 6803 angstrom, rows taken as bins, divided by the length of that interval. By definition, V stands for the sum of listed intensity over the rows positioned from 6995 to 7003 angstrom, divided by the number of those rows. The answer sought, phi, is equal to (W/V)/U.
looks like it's 0.0713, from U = 14.3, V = 13.8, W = 14.1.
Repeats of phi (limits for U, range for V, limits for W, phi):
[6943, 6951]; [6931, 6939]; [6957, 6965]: 0.0738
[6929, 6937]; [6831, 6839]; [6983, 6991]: 0.0692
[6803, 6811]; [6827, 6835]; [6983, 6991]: 0.0668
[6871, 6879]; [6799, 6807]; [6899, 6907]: 0.0698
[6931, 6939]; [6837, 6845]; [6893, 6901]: 0.0706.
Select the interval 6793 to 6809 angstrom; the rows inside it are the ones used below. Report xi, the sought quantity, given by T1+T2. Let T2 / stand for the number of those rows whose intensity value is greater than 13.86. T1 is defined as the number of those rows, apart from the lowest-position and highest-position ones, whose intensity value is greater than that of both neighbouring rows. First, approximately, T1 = 2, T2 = 8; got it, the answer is 10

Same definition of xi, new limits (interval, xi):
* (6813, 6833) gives 14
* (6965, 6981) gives 4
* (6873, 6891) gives 8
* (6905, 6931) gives 13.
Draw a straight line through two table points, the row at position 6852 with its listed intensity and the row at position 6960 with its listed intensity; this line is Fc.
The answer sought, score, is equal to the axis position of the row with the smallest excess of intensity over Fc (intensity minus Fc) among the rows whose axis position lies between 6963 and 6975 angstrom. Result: 6972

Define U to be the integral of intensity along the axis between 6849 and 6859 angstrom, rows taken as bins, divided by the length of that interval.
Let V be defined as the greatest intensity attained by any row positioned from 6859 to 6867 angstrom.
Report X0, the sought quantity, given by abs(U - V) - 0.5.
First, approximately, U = 14.2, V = 14.62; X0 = -0.06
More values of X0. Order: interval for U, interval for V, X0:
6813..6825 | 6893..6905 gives -0.44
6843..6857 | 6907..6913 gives -0.28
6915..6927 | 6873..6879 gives -0.20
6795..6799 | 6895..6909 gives -0.41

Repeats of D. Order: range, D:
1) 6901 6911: -2.85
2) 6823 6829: -2.89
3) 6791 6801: -2.89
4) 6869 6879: -2.87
